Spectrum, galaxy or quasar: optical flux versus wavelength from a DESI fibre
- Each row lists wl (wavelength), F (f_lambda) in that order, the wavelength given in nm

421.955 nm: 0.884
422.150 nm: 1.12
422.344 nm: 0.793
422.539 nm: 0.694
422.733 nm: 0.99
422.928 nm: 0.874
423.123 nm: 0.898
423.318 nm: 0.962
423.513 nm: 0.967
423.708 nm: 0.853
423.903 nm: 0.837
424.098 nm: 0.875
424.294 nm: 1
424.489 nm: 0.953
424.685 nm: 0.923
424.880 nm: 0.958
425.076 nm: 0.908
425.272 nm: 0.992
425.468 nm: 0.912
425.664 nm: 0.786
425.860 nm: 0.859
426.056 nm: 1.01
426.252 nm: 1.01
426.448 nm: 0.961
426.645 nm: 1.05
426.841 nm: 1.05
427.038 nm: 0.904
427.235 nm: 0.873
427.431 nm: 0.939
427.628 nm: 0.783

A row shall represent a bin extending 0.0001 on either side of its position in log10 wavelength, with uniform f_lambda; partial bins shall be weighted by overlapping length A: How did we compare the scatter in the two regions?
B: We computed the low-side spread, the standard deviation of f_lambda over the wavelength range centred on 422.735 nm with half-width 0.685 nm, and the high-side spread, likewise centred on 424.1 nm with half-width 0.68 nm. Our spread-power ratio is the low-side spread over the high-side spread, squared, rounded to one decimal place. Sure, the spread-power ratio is 5.0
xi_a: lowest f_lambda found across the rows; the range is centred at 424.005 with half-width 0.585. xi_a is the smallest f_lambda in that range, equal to 0.837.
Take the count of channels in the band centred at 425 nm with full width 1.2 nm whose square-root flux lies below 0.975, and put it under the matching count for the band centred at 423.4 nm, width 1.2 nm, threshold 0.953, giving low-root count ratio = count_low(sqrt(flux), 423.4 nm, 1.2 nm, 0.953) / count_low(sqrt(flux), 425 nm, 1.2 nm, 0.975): 1.3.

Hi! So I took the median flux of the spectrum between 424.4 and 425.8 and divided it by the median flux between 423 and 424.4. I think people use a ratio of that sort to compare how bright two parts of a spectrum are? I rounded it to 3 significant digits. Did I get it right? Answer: 1.03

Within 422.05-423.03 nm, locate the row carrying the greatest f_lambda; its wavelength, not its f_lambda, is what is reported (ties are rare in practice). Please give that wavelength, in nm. 422.150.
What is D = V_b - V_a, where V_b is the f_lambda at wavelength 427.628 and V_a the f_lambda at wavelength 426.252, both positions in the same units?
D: -0.23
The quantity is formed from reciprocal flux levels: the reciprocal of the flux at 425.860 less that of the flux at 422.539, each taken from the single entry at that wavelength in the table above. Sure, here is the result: -0.28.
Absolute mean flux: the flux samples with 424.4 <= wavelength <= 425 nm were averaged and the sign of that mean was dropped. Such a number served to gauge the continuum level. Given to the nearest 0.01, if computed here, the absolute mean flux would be 0.94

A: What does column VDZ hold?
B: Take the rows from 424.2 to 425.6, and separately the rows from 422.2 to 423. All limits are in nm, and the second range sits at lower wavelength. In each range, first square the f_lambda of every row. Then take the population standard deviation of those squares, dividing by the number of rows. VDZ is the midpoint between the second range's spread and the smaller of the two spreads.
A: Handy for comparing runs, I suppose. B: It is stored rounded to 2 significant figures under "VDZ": 0.12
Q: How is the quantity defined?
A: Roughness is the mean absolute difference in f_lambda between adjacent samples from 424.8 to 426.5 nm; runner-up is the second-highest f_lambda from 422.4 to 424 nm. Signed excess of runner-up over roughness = 0.89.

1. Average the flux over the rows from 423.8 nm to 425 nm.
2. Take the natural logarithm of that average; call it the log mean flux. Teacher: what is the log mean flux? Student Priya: -0.079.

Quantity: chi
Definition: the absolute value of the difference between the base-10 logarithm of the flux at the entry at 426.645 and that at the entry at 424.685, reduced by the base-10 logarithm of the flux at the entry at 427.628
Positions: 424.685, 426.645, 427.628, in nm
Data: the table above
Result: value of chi 0.16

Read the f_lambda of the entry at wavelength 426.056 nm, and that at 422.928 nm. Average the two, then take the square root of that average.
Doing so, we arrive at 0.97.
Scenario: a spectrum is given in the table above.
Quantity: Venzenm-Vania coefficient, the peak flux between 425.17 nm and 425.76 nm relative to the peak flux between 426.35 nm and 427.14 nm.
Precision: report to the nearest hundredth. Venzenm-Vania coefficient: 0.94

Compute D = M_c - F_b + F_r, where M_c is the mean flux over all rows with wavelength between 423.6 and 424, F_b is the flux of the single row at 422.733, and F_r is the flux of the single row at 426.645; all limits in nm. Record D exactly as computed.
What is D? 0.91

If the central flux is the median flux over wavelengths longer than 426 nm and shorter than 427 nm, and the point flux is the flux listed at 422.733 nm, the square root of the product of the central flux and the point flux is 1.00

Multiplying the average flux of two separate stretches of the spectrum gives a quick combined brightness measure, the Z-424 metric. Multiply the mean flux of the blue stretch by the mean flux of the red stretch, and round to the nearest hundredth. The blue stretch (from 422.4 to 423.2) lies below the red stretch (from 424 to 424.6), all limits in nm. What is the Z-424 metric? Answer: 0.81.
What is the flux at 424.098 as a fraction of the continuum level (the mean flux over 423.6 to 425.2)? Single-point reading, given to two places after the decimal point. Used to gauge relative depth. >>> 0.96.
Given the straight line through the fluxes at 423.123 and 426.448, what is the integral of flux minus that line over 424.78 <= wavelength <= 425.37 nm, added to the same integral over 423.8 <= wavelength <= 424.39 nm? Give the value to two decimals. 0.00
